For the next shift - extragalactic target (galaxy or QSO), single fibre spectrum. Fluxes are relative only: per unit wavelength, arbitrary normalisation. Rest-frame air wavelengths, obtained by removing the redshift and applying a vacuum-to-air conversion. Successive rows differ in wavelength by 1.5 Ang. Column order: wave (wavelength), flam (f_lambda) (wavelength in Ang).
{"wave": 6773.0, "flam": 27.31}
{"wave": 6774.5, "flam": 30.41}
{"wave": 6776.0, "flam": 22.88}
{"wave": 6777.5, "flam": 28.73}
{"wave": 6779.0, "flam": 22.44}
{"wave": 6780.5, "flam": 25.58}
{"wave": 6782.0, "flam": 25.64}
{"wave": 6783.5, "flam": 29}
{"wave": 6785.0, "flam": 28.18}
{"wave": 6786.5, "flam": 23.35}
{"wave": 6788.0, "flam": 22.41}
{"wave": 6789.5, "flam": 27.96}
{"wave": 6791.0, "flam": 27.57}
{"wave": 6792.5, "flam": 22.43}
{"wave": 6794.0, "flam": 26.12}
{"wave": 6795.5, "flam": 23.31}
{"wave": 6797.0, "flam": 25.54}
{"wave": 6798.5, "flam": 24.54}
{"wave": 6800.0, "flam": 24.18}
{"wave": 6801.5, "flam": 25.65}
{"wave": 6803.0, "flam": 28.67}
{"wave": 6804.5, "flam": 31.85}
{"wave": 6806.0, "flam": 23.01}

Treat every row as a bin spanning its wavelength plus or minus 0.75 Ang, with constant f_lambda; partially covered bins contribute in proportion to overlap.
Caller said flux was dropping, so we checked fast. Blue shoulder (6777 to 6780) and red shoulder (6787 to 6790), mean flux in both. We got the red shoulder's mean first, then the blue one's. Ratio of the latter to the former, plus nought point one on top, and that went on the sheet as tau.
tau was 1.12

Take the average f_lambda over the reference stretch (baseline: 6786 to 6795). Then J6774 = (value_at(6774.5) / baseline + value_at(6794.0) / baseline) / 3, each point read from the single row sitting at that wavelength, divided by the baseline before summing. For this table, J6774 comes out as 0.75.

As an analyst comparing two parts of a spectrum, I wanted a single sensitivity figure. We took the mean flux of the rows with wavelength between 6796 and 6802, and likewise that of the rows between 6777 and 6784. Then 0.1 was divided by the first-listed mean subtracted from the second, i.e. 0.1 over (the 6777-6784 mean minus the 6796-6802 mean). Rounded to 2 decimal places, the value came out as 0.08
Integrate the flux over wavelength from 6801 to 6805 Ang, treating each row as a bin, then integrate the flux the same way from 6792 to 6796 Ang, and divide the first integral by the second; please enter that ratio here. 1.2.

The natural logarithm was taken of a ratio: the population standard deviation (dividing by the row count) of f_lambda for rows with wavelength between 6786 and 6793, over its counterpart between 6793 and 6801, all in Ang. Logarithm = 0.9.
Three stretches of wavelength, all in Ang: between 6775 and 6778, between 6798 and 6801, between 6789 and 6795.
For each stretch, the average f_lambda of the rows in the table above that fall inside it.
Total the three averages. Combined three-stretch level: 76.2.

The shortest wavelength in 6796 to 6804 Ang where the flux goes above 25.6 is 6801.5 Ang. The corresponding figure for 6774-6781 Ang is 6774.5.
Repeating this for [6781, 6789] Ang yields 6782.0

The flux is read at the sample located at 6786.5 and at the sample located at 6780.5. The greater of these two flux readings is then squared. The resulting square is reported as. 654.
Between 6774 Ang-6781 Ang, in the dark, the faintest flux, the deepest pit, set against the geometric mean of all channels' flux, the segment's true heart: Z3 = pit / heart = 0.869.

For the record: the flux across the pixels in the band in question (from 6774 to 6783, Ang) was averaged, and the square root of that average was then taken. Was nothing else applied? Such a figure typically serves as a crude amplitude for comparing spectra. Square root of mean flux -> 5.09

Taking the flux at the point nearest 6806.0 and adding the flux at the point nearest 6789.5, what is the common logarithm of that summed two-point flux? 1.71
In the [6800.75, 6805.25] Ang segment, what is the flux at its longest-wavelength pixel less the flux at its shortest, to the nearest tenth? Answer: 6.2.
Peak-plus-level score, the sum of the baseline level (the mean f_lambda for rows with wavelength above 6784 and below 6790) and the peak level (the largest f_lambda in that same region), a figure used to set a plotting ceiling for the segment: 54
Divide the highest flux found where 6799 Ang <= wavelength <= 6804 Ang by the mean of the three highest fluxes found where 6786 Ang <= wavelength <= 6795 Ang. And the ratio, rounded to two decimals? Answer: 1.05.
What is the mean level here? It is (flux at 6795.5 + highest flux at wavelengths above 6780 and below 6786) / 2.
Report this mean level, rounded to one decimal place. 26.2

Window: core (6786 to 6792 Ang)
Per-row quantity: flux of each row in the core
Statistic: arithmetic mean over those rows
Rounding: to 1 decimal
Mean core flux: 25.3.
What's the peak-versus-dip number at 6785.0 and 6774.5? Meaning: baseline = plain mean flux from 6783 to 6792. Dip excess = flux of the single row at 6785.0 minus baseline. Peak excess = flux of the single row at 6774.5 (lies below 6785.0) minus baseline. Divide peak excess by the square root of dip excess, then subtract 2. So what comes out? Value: 1.0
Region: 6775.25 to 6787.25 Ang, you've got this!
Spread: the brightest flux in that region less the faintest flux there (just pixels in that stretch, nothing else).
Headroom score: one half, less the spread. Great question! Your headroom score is -6.1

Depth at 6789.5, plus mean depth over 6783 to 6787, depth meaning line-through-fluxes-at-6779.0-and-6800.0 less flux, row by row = -8.6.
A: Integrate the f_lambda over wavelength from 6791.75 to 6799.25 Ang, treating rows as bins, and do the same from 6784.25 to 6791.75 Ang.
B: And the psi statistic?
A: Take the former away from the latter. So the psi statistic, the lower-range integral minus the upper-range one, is 11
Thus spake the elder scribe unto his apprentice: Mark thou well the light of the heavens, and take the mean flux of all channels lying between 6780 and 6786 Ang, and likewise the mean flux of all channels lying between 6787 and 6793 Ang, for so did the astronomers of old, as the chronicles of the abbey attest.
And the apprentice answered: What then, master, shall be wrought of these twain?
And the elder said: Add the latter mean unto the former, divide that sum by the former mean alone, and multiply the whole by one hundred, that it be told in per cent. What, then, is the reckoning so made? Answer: 193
